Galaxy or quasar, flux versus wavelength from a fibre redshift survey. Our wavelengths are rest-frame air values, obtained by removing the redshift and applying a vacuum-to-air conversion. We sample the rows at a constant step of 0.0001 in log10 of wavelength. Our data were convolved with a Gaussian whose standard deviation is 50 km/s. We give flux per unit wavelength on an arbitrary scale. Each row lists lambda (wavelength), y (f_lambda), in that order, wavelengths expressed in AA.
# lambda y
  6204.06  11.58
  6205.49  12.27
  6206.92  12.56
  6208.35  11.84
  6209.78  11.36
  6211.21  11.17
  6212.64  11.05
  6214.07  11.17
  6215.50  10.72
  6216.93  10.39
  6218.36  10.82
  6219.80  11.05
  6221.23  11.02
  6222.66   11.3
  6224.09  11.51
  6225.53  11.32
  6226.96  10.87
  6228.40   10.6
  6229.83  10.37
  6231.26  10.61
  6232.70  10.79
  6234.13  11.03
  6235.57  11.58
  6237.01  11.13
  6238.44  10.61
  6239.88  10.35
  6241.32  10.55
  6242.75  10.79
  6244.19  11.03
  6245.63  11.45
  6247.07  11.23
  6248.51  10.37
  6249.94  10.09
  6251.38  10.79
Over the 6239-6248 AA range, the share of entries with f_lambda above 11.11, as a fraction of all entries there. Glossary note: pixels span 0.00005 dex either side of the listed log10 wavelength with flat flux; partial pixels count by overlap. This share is 0.33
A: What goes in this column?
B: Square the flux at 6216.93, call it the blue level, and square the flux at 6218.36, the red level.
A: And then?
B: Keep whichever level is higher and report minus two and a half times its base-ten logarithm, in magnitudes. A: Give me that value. -5.17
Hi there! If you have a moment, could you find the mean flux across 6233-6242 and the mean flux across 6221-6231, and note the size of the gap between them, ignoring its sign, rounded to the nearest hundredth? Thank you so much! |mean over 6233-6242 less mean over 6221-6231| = 0.12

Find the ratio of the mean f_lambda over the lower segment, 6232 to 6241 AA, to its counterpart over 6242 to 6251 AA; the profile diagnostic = 1.01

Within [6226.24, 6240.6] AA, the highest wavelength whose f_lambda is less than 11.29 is 6239.88 AA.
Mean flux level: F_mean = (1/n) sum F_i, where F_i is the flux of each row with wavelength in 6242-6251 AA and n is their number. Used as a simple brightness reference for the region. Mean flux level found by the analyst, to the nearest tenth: 10.8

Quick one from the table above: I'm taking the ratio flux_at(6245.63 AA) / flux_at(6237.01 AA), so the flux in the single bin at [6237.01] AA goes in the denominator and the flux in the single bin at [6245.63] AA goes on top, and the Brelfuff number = 1.029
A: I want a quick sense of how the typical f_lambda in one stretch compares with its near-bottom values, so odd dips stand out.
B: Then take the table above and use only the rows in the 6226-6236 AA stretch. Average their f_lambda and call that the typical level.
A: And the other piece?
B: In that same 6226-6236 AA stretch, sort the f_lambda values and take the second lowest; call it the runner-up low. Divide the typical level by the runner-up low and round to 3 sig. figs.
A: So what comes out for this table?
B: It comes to 1.02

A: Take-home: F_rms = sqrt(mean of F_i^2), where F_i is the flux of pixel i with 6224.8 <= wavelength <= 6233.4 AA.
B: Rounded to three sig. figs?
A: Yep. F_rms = 10.8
